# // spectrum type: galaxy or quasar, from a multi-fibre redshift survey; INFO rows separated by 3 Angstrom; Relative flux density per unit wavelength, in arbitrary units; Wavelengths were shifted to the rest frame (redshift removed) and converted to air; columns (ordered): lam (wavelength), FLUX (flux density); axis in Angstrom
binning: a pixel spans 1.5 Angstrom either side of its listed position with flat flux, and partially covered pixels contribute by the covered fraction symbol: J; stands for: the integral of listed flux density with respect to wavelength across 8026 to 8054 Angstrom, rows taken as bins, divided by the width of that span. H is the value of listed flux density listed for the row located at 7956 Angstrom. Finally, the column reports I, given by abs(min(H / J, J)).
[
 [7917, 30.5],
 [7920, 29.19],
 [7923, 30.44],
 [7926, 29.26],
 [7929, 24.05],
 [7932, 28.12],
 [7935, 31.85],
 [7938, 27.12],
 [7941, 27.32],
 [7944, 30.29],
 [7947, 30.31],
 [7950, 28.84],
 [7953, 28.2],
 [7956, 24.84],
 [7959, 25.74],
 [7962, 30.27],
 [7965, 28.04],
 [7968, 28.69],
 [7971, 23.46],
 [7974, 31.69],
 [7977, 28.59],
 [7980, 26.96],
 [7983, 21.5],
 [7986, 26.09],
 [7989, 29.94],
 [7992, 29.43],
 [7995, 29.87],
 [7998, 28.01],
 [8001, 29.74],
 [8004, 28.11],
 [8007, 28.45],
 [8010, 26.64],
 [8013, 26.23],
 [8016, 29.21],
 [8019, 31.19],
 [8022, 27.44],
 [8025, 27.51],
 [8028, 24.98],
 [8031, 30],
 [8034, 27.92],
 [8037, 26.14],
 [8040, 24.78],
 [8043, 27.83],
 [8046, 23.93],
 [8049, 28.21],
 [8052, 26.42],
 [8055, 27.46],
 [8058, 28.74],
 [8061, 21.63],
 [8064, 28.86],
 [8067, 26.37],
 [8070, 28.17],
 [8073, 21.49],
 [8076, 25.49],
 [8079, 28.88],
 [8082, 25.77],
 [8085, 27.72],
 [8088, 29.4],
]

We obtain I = 0.93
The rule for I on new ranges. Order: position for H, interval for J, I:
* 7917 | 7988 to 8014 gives 1.07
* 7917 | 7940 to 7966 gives 1.08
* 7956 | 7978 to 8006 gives 0.89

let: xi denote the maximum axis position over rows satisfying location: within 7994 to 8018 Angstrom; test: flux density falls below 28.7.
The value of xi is 8013 Angstrom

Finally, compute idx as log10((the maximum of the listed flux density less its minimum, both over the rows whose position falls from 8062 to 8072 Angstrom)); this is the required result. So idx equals 0.40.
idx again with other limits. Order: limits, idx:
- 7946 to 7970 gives 0.74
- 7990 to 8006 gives 0.27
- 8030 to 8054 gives 0.78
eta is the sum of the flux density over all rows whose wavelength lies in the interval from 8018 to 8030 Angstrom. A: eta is 111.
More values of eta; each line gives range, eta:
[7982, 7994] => 107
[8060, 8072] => 105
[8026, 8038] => 109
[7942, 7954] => 118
